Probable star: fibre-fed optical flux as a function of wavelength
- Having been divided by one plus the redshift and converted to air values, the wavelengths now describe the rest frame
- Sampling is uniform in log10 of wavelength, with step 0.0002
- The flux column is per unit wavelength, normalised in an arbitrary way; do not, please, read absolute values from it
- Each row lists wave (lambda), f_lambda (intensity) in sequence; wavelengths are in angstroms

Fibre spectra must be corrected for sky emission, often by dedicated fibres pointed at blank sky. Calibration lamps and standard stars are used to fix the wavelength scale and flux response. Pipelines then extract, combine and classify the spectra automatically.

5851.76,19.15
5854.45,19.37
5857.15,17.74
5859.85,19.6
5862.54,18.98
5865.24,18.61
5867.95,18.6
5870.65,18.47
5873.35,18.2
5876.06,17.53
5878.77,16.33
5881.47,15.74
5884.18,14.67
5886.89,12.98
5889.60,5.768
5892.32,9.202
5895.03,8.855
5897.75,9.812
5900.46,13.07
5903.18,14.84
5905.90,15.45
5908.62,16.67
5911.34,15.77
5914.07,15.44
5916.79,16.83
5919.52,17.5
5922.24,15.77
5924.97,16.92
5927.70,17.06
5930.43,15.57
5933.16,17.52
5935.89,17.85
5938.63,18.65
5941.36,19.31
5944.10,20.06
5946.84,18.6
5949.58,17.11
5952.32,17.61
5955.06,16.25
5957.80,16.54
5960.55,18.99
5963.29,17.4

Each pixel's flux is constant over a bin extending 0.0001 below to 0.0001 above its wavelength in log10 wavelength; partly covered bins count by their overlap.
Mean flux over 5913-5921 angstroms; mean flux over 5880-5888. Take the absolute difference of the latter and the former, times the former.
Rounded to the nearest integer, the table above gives 35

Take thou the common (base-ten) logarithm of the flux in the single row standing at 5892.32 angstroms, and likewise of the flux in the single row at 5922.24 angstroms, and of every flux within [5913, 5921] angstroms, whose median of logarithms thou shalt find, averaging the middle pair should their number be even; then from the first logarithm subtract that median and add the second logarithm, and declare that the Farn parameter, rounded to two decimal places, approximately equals 0.94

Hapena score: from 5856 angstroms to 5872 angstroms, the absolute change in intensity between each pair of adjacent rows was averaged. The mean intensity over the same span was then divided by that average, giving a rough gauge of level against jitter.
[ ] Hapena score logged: 31.2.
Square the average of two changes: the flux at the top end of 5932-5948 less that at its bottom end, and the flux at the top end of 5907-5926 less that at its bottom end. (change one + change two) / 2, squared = 0.44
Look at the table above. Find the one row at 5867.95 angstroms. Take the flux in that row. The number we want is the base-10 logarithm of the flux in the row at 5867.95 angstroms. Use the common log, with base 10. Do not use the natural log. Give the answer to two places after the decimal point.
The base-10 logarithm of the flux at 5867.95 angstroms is 1.27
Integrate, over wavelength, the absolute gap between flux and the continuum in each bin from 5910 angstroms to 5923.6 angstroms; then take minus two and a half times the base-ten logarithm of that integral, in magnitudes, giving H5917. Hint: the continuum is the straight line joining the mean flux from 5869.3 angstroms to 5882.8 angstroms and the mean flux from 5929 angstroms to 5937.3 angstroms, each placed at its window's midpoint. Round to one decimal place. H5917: -2.8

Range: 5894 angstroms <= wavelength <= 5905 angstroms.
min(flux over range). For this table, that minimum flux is 8.855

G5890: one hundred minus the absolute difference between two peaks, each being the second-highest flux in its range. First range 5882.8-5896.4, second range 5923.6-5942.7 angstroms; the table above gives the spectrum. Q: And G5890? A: 94.3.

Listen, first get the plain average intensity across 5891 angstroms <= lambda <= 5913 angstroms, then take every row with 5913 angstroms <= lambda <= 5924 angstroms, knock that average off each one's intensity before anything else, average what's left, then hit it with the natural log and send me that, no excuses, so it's 1.23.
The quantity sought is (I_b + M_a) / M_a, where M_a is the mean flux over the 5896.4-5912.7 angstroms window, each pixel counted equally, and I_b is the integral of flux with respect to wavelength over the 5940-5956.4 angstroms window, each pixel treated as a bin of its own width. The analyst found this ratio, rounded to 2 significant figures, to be 22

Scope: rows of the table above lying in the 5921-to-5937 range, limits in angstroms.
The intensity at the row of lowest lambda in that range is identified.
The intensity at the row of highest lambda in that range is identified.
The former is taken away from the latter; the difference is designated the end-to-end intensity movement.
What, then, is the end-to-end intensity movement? 2.1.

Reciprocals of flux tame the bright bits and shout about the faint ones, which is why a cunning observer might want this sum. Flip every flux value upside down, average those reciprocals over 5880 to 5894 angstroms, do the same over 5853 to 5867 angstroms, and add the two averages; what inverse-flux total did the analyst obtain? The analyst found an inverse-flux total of 0.151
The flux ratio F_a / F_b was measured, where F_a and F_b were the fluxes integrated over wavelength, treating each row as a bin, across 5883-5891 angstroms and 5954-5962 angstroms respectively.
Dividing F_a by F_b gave 0.64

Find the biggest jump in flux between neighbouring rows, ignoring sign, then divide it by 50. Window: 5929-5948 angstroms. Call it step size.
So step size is 0.039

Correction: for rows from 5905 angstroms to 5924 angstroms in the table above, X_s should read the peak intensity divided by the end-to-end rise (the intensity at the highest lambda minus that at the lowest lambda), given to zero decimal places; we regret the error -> 55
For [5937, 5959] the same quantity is -10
